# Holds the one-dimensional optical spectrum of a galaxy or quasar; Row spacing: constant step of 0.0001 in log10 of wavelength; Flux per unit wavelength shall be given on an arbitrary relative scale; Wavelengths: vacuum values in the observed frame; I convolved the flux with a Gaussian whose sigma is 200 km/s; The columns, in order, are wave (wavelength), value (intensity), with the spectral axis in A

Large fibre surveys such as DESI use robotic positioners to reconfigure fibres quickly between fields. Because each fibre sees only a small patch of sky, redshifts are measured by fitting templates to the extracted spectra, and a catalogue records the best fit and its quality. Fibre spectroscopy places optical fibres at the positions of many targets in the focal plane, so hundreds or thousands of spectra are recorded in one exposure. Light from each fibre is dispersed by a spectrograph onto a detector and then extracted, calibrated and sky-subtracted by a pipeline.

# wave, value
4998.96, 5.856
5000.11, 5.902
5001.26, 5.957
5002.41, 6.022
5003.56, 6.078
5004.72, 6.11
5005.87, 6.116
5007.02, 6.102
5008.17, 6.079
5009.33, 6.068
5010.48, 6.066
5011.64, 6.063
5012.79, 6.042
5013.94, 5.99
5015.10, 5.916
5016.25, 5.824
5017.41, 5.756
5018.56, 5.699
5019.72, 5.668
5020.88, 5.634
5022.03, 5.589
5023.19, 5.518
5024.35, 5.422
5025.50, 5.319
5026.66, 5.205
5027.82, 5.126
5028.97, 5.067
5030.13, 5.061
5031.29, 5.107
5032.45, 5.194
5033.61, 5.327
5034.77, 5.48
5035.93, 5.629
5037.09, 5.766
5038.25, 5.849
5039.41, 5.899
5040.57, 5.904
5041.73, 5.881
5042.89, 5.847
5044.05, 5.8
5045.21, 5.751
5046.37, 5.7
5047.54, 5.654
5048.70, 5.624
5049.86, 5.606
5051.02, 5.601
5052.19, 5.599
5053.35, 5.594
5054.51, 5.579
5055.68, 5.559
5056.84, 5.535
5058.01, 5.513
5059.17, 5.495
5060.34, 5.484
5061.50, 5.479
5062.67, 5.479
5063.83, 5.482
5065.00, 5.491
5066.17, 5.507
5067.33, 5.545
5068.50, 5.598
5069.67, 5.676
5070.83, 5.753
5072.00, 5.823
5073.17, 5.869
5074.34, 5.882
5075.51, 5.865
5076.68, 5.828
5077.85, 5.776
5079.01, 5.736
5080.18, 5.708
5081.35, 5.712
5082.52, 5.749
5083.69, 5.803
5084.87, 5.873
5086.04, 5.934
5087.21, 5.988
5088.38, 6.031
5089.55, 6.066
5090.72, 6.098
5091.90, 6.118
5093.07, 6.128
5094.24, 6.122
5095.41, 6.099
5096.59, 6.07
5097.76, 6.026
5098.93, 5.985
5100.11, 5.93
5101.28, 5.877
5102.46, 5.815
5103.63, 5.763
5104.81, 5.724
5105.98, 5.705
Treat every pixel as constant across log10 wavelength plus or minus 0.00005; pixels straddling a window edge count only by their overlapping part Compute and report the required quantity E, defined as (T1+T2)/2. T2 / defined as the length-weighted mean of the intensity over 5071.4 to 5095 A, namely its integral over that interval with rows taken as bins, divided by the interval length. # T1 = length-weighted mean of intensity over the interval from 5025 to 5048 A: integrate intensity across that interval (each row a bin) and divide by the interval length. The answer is 5.72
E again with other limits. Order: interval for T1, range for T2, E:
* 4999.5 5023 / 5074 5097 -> 5.93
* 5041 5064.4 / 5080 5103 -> 5.79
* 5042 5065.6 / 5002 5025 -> 5.74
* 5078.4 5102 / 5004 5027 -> 5.88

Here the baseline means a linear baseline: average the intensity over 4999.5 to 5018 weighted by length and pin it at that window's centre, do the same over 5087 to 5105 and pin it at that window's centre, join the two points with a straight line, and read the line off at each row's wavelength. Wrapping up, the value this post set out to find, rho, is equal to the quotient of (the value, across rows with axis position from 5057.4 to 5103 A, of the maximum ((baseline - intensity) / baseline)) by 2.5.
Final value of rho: 0.035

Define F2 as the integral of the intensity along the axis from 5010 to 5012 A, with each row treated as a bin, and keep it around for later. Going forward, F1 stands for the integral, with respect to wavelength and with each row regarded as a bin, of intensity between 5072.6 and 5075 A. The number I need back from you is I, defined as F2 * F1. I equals 170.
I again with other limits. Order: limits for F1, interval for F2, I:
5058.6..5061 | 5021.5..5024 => 182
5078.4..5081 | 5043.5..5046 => 216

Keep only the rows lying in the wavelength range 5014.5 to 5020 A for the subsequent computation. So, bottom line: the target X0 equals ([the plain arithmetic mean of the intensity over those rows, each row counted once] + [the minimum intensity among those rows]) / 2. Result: 5.72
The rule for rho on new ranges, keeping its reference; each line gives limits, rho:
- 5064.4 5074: 0.034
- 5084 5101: 0.008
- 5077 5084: 0.019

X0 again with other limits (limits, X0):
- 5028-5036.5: 5.16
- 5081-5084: 5.73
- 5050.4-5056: 5.57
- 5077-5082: 5.72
